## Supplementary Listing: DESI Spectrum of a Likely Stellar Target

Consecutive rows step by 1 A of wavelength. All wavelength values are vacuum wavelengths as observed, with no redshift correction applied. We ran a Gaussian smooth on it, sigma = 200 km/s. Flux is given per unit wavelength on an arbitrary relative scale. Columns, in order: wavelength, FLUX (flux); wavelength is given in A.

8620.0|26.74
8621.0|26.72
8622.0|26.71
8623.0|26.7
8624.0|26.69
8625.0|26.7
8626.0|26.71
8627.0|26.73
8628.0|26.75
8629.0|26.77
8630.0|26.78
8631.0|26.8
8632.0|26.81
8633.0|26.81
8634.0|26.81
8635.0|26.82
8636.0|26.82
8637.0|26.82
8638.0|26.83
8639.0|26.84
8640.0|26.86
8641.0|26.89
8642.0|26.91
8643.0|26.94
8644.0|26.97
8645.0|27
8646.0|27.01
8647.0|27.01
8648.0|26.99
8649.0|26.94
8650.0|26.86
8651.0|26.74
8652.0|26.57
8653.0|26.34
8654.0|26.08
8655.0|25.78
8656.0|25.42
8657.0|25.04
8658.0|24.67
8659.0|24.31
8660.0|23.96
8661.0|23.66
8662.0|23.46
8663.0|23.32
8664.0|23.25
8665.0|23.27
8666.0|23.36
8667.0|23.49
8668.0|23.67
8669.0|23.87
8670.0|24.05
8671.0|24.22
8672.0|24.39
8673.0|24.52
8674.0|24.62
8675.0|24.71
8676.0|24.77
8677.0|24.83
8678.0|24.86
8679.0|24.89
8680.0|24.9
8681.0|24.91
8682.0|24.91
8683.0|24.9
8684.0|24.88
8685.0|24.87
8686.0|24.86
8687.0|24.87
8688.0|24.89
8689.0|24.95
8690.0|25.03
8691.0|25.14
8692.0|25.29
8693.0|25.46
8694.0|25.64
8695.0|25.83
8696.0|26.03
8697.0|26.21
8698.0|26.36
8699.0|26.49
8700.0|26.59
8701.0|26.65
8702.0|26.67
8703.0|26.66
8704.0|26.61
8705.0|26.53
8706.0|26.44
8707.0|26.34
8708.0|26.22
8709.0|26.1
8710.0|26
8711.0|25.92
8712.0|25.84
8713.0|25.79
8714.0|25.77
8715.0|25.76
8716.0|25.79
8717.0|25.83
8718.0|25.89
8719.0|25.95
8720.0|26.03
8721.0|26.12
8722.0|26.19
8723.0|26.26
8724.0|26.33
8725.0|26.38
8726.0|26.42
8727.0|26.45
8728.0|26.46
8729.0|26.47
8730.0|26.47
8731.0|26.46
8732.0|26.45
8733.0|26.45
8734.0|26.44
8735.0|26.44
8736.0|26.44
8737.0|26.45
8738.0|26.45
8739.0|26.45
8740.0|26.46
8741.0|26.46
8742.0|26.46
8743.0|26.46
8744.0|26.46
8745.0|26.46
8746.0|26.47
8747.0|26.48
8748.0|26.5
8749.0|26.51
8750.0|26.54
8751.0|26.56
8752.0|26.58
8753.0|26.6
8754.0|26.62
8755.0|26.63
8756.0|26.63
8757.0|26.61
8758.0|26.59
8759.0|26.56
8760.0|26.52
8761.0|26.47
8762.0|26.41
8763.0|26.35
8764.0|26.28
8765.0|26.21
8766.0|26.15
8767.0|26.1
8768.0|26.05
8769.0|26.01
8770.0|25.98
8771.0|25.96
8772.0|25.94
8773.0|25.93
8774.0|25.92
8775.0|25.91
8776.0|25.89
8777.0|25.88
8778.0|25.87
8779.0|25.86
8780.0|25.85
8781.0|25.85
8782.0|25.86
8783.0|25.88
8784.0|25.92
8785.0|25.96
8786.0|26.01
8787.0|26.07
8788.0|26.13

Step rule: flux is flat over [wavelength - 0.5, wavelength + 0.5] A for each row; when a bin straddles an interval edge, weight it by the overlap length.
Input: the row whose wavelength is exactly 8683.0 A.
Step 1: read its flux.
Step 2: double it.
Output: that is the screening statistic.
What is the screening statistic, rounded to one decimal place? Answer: 49.8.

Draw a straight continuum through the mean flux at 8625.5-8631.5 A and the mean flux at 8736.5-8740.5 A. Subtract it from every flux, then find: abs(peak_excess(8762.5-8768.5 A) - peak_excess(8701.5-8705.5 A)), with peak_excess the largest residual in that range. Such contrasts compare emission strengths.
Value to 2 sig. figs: 0.15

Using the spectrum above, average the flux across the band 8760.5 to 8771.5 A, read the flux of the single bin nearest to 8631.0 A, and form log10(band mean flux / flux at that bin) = -0.0102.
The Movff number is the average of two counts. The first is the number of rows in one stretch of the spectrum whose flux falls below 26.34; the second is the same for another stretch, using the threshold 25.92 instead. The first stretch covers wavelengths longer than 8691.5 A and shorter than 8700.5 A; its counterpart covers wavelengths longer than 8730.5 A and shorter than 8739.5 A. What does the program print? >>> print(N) 3.0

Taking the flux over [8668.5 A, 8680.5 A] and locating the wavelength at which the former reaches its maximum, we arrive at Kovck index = 8680.0 A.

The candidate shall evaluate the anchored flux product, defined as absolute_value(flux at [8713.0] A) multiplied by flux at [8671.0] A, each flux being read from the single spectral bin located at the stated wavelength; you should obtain 625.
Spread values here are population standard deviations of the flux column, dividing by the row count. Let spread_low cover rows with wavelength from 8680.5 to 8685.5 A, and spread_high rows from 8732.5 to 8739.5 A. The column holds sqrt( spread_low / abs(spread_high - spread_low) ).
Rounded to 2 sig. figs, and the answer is 1.2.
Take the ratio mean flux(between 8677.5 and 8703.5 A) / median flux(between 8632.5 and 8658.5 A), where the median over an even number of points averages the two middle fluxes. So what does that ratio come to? 0.95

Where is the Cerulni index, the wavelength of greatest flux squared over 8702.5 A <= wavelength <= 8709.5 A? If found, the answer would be 8703.0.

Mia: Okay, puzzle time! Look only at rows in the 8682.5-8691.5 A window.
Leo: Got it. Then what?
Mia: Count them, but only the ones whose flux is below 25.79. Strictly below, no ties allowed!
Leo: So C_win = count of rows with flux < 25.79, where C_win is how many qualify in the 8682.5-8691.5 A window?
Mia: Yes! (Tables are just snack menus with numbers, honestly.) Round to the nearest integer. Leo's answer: 9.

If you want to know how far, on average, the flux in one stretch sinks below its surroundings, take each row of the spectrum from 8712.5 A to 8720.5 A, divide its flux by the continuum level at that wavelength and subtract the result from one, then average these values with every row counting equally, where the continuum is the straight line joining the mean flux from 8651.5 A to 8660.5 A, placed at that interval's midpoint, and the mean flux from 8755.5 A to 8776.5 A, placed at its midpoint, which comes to 0.00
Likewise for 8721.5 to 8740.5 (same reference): -0.02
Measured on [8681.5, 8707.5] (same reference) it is 0.00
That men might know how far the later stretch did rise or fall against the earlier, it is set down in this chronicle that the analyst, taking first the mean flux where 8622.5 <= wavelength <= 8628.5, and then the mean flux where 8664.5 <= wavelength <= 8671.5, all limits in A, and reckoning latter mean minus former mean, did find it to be -3.0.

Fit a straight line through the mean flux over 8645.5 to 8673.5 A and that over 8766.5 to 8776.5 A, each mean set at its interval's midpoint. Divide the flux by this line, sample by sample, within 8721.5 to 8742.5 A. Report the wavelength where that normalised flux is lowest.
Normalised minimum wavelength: 8722.0 A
